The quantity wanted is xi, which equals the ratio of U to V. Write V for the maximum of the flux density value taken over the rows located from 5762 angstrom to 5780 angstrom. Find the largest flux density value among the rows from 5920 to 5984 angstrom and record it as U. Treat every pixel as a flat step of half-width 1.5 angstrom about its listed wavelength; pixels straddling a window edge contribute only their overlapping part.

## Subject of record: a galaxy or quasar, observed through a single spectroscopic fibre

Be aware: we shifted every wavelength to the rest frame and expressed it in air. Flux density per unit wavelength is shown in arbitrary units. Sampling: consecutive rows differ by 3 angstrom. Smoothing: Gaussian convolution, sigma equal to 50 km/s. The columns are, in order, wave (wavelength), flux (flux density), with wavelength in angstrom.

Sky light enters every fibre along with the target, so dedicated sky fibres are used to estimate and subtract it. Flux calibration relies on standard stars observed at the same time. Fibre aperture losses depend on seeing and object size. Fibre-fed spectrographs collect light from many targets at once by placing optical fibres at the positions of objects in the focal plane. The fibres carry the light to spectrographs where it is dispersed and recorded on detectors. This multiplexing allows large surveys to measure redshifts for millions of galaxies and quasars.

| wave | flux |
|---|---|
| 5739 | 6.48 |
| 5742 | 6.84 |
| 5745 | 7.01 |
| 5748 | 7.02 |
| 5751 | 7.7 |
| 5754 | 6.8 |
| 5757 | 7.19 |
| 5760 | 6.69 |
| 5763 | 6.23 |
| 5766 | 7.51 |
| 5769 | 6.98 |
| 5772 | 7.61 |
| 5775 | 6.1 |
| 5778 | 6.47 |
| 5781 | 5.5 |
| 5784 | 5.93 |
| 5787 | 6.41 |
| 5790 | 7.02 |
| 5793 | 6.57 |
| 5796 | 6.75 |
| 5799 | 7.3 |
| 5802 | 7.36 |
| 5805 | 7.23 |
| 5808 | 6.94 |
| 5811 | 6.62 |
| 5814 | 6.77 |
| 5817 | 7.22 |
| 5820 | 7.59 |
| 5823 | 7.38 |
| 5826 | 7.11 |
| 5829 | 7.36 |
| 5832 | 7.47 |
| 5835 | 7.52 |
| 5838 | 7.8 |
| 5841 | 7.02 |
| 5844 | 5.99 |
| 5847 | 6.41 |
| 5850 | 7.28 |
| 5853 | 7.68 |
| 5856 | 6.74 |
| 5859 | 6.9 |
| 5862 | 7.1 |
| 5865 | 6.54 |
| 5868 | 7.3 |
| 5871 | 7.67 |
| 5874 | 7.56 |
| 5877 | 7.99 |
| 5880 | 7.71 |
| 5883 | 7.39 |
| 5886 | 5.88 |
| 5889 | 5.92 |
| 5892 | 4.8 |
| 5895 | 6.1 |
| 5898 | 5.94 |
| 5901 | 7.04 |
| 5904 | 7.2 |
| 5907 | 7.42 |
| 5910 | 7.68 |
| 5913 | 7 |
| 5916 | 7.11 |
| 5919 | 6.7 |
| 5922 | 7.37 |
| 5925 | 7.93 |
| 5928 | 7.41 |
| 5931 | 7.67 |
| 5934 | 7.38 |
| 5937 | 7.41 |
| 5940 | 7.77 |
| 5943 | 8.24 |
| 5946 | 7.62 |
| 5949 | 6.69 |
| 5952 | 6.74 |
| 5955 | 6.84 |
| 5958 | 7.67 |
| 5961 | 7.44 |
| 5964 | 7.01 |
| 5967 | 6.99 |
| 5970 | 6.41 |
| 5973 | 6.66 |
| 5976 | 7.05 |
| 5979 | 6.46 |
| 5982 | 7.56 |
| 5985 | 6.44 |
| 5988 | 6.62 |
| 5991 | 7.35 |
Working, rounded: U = 8.24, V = 7.61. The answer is 1.08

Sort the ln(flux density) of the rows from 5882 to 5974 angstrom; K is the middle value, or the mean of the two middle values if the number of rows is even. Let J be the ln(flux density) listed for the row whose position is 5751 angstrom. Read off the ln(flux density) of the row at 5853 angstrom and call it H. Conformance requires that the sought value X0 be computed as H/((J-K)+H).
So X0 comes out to 0.96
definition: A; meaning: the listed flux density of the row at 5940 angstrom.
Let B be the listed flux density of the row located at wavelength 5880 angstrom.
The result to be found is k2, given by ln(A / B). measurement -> 0.01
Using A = 7.77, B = 7.71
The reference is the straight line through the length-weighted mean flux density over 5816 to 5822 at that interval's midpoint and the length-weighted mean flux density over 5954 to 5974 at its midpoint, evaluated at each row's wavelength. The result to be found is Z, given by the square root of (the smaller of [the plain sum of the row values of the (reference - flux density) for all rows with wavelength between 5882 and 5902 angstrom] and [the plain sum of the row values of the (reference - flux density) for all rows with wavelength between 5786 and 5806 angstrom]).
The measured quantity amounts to 1.93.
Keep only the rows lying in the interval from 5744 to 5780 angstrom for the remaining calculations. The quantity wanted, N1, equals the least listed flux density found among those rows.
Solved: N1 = 6.1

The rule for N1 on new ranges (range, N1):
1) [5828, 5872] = 5.99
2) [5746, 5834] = 5.5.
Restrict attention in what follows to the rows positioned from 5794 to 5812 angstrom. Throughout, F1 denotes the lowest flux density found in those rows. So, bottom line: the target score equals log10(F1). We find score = 0.821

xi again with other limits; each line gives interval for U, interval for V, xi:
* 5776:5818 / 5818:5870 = 0.94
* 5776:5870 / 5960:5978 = 1.05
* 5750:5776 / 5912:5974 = 0.93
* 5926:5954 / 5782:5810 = 1.12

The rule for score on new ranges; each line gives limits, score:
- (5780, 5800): 0.740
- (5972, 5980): 0.810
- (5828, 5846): 0.777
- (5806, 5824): 0.821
